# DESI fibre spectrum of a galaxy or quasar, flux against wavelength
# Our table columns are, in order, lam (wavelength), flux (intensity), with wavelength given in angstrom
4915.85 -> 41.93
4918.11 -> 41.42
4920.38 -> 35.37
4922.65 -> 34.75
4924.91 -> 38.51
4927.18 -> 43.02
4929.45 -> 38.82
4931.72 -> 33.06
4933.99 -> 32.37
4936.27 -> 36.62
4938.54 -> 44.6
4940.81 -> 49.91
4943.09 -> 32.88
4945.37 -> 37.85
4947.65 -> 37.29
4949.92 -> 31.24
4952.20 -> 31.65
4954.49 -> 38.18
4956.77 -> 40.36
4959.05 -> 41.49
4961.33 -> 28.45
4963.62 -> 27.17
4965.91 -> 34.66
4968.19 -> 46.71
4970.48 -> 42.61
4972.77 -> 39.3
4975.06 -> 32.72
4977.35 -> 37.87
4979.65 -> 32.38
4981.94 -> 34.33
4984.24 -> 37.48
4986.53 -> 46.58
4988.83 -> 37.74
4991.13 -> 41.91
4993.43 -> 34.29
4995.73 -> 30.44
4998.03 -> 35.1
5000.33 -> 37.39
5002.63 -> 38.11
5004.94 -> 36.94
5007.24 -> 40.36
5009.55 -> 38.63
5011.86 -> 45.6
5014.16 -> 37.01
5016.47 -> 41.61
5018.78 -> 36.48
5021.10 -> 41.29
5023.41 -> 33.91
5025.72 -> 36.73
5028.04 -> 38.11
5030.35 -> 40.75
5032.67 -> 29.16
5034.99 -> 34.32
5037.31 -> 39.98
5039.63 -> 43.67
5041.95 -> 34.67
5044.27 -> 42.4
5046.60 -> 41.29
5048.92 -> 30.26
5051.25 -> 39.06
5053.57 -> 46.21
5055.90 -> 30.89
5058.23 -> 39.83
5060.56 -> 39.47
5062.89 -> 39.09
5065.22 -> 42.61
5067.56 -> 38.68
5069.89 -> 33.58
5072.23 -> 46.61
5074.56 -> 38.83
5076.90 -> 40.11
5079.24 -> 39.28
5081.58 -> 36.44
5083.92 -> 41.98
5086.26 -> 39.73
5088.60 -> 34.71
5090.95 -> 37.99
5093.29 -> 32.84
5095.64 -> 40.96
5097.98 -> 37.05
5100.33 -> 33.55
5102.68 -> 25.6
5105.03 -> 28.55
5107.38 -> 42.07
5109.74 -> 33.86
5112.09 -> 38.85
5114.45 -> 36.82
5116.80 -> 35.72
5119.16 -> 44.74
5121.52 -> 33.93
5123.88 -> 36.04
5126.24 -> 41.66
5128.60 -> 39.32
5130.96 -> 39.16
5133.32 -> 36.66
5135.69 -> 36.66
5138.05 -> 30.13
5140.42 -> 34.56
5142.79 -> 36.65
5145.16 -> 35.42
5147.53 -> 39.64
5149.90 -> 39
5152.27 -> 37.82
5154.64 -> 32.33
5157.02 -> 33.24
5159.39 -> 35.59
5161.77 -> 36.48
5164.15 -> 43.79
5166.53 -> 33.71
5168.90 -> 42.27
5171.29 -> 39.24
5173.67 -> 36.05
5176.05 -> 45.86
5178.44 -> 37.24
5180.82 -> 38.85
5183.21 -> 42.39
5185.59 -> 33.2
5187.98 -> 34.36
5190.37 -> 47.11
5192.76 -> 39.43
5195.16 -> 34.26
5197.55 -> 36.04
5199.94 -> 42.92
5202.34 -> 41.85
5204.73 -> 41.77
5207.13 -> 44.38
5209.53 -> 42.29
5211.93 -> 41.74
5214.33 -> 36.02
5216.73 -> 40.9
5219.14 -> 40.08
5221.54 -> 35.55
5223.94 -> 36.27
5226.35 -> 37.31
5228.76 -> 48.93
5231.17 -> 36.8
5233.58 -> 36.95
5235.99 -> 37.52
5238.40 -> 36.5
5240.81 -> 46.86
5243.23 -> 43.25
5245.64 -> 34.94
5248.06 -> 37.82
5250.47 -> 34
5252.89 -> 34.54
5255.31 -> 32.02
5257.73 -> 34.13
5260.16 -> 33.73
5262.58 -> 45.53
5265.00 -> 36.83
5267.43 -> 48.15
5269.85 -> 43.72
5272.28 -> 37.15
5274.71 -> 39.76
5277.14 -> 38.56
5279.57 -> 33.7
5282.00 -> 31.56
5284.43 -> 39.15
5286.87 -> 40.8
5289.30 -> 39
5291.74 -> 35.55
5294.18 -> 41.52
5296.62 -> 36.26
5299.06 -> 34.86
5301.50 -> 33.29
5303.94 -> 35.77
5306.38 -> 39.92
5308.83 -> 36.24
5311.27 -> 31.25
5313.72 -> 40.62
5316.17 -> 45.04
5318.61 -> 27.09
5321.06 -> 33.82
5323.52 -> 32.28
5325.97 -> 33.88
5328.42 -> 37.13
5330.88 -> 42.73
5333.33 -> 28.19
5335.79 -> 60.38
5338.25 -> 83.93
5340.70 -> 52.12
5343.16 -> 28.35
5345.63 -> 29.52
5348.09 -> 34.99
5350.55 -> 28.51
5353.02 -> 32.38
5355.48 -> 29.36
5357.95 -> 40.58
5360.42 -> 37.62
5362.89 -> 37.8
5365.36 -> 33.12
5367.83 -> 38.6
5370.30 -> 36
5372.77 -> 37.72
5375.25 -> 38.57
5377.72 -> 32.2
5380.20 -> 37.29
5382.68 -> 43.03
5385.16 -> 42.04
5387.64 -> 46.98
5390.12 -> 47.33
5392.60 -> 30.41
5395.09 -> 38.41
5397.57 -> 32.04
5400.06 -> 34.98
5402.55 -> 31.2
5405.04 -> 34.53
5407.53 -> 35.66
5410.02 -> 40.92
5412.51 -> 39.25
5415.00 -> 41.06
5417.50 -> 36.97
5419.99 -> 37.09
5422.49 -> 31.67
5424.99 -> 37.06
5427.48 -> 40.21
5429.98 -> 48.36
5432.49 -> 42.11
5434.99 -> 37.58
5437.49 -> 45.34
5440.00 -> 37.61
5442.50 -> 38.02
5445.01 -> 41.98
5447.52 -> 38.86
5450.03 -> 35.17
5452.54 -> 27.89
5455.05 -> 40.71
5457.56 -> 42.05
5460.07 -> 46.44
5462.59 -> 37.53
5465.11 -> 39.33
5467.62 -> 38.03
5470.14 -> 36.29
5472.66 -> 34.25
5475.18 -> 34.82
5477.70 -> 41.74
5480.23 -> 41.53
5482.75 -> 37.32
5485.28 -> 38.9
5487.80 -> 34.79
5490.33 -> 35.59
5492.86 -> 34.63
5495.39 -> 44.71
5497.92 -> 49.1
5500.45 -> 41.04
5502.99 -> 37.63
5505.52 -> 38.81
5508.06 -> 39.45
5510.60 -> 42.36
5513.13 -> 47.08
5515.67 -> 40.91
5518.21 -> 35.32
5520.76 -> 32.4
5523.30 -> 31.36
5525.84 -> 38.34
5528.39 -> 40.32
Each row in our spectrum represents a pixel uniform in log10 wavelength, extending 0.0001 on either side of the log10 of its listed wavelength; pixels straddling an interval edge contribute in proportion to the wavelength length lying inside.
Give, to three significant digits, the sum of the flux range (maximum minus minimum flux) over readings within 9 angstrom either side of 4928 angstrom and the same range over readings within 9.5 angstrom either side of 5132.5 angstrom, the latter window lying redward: 22.2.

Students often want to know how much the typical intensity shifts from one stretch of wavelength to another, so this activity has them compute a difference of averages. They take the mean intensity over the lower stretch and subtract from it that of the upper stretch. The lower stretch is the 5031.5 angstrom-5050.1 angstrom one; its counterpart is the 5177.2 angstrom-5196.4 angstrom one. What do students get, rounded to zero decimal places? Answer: -1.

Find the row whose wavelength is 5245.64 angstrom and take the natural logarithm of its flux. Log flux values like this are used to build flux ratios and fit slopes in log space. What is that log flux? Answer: 3.55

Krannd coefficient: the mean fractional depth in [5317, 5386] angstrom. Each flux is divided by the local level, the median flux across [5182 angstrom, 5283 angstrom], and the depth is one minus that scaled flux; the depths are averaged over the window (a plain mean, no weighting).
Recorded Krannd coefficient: -0.021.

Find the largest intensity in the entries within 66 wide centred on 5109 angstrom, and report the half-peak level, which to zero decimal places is 22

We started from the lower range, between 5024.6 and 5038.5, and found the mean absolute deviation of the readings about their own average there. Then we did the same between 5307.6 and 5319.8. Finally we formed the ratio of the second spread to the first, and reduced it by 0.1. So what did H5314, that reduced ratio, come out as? 1.6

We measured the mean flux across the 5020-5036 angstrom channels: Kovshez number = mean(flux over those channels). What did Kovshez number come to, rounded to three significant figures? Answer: 36.3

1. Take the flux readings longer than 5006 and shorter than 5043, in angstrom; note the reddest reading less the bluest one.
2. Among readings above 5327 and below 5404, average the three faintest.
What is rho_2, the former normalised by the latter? -0.20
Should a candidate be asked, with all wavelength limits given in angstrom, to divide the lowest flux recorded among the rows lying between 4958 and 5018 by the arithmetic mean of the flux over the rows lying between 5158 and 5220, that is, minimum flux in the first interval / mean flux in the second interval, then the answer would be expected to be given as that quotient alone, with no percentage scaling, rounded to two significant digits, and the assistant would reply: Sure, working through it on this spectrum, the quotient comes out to 0.69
